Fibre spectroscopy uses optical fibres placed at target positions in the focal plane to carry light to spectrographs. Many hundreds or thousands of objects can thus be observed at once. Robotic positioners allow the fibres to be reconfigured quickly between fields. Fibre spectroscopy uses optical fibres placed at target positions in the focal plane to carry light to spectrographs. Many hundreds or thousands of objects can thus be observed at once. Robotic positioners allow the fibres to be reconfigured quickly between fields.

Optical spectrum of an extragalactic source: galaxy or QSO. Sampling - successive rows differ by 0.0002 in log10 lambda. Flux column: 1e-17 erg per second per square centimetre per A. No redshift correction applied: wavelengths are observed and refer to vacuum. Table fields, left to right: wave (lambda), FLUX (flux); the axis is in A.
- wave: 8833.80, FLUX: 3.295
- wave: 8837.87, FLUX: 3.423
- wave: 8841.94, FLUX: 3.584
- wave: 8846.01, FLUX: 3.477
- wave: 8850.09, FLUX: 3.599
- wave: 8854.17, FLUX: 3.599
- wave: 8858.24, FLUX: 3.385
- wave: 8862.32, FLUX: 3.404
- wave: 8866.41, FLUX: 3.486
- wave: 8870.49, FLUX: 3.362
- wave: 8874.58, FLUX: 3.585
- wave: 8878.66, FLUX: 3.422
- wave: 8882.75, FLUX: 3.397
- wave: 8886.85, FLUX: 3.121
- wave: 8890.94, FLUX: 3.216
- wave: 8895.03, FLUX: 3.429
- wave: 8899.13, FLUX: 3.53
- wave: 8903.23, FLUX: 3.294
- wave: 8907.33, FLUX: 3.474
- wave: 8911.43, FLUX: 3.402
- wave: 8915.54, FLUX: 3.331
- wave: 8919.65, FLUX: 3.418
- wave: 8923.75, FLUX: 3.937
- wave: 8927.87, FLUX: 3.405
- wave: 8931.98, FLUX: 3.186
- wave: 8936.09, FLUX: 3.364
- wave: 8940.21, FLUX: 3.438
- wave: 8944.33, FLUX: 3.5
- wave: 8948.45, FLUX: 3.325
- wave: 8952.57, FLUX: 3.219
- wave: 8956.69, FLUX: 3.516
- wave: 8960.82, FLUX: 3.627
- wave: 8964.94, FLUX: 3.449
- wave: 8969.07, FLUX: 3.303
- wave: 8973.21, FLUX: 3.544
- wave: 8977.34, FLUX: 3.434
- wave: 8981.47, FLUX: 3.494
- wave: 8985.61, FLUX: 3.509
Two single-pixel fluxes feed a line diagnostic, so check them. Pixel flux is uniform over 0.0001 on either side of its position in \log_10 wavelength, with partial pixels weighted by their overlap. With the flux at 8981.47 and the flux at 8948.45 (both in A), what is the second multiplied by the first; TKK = 11.62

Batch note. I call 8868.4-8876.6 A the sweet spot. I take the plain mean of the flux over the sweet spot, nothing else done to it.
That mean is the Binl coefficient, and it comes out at 3.47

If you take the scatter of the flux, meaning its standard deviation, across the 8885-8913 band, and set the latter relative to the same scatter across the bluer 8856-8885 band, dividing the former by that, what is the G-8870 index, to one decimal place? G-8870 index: 1.9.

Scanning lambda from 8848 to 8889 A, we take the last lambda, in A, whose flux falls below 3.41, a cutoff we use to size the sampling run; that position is 8886.85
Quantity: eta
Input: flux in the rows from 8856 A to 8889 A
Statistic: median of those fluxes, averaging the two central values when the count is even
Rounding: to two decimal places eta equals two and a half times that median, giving 8.50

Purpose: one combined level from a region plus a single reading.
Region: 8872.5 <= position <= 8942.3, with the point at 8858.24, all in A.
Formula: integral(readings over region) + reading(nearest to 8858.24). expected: 241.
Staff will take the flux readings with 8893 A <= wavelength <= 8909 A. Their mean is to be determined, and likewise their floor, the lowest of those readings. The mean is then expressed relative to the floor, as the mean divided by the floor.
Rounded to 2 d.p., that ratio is 1.04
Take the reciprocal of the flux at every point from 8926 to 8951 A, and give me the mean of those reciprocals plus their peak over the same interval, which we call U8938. 0.611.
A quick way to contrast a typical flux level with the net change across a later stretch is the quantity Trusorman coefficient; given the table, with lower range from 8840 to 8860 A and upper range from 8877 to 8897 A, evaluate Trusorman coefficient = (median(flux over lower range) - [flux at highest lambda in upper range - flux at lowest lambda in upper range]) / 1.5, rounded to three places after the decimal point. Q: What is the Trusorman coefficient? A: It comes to 2.385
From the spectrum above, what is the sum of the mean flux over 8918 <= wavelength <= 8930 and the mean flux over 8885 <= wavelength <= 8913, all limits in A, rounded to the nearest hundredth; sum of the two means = 6.94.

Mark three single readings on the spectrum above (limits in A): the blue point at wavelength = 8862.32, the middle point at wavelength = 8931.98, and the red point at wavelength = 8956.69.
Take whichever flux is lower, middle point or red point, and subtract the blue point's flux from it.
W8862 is -0.22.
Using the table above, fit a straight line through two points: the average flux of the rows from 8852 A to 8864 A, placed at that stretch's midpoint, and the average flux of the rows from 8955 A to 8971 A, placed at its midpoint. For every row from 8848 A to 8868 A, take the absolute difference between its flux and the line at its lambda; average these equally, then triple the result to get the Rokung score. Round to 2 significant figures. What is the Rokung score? 0.26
